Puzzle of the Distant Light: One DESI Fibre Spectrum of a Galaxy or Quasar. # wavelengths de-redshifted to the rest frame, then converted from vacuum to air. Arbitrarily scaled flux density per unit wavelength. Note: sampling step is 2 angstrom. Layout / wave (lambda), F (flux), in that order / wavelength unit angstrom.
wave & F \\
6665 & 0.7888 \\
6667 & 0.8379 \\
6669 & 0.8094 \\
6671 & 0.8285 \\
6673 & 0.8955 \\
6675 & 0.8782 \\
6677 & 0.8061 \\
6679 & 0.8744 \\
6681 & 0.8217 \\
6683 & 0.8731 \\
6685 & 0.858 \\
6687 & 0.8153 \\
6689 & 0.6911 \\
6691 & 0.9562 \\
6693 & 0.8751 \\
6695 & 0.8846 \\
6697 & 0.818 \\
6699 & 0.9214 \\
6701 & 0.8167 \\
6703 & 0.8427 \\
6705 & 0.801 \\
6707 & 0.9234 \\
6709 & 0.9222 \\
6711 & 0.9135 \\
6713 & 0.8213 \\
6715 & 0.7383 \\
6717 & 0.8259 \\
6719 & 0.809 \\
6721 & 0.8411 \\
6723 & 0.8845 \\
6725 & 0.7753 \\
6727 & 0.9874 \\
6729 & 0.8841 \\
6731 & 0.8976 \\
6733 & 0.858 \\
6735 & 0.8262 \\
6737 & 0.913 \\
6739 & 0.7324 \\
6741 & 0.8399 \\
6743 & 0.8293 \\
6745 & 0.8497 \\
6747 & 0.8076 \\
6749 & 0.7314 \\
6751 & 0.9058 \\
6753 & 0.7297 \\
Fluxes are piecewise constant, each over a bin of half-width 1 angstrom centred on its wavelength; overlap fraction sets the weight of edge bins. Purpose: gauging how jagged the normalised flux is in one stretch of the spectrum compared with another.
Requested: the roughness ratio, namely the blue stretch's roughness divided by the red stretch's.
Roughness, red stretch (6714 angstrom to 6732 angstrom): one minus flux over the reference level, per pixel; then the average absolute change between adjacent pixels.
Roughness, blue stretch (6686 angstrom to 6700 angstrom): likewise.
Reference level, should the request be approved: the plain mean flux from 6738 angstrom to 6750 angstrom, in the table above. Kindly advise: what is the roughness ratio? 1.4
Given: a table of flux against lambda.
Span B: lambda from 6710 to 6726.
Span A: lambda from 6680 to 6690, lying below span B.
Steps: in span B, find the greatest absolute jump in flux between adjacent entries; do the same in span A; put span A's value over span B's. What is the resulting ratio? 1.1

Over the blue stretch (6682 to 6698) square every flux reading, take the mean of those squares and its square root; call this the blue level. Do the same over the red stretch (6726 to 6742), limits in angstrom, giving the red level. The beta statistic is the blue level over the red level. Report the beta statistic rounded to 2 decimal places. 0.98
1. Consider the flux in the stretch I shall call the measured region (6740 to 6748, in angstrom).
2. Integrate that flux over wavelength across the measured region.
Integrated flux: 6.65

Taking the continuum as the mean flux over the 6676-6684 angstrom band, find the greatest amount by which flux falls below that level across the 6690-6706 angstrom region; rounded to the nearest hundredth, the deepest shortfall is 0.04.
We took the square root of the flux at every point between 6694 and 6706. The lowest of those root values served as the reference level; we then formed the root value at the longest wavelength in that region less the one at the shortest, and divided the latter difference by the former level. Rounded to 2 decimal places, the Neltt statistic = -0.05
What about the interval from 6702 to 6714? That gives -0.01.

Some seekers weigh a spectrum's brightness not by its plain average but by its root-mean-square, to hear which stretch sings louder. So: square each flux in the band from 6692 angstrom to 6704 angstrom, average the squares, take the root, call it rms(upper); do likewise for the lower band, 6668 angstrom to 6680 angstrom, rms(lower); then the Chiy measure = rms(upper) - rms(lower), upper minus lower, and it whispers 0.011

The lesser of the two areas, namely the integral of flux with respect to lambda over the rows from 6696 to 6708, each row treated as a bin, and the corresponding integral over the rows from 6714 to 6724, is 8.2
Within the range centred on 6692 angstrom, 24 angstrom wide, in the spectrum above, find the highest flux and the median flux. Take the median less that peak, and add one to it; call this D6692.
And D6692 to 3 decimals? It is 0.894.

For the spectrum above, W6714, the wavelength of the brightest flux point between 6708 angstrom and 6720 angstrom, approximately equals 6709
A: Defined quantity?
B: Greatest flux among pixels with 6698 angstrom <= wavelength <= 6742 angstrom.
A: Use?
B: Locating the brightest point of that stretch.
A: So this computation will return 0.9874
